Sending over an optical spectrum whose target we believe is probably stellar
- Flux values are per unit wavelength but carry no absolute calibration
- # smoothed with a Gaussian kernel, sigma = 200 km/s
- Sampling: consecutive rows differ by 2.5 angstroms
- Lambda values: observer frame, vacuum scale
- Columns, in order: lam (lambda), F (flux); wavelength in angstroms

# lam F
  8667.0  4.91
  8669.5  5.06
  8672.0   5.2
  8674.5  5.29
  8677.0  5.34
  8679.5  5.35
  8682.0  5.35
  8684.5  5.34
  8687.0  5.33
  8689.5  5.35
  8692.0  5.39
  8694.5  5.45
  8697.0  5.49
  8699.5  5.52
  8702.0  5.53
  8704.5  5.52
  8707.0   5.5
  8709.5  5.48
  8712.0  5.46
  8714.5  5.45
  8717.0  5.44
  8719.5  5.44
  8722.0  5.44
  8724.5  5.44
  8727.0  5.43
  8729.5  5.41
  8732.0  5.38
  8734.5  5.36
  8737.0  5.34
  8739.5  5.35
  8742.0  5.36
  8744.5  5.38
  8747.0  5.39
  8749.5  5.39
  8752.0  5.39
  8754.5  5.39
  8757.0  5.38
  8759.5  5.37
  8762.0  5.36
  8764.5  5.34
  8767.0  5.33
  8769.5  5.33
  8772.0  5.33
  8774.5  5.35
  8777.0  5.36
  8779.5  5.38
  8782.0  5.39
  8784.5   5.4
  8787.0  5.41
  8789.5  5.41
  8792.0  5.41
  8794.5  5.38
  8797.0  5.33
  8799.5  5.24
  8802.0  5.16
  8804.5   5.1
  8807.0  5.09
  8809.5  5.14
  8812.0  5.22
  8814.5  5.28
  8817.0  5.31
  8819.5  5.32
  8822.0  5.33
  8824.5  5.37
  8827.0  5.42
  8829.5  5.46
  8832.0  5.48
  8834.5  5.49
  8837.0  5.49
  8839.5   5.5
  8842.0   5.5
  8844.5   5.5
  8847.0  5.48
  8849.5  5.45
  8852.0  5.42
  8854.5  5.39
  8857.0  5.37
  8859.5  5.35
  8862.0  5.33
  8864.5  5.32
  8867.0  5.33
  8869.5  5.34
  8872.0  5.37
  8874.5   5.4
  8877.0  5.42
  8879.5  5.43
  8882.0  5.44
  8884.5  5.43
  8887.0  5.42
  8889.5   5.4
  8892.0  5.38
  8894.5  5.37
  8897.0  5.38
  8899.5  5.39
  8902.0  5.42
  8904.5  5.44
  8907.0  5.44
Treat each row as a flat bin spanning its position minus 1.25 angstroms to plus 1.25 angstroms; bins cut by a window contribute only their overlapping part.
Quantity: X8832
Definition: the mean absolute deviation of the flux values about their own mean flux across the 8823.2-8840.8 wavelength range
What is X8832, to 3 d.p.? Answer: 0.036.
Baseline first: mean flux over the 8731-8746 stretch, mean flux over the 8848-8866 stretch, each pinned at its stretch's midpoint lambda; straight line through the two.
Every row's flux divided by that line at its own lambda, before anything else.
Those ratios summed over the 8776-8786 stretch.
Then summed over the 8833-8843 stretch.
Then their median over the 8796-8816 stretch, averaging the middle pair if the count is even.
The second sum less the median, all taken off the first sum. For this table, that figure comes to 1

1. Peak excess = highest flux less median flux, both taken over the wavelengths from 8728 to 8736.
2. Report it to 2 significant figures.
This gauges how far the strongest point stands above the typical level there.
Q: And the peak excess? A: 0.030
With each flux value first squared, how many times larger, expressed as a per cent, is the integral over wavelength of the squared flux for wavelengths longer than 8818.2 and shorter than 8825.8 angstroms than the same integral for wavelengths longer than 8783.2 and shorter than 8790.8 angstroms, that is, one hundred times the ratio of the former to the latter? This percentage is 98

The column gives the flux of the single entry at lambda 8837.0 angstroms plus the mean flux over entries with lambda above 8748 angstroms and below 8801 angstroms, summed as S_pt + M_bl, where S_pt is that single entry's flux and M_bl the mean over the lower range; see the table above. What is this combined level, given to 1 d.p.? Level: 10.9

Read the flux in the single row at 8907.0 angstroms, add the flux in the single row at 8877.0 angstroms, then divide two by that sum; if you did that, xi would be 0.184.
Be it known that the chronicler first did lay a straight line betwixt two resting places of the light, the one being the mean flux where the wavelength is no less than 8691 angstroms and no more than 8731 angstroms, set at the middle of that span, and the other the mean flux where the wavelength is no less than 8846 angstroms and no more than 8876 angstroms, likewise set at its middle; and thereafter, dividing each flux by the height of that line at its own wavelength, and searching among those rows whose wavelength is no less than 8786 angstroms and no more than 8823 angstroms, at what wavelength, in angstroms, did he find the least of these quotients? 8807.0 angstroms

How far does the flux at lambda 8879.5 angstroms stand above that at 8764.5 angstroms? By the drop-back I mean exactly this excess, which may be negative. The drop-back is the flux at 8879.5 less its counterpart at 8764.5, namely 0.09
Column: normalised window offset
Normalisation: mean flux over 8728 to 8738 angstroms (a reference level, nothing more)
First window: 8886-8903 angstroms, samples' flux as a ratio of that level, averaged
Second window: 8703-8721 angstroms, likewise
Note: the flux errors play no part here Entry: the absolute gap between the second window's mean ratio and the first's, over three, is 0.005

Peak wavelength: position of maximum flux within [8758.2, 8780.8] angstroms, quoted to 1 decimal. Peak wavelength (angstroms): 8779.5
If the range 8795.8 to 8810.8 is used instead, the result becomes 8797.0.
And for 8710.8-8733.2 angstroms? 8712.0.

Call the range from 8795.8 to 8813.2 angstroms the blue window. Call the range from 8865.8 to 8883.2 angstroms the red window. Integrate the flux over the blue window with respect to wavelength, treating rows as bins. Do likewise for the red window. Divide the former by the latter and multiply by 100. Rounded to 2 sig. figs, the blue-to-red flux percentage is 96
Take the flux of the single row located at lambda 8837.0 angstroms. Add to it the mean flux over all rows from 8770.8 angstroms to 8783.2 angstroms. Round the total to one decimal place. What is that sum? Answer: 10.9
